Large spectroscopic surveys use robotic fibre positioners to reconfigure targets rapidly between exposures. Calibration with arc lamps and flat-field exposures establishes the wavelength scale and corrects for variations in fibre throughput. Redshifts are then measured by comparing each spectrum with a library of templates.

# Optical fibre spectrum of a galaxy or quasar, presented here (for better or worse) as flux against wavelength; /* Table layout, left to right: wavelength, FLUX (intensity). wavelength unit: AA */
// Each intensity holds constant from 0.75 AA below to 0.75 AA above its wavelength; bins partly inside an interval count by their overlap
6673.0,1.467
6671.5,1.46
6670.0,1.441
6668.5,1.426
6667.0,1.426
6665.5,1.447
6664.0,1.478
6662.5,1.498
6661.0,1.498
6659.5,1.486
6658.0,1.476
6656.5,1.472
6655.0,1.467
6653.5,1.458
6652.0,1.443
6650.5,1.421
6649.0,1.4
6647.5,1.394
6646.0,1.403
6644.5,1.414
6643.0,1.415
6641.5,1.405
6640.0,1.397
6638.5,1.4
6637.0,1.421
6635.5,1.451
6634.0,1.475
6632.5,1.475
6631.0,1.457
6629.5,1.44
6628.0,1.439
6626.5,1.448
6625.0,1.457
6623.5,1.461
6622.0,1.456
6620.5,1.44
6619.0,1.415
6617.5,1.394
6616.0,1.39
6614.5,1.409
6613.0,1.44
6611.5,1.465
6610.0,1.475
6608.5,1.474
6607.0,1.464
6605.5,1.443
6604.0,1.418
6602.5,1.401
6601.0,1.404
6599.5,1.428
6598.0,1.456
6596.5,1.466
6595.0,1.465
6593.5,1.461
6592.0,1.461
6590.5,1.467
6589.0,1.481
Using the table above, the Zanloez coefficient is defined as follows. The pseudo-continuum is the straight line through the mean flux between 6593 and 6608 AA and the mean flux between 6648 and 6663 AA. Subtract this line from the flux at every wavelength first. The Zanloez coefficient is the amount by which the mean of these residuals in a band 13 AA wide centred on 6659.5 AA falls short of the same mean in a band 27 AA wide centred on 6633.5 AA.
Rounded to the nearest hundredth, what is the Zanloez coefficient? -0.03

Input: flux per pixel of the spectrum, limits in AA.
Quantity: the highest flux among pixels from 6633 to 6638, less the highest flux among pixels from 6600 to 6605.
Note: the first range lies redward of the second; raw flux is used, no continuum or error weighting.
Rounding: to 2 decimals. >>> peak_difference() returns 0.06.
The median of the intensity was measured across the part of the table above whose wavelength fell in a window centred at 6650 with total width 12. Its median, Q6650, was 1.42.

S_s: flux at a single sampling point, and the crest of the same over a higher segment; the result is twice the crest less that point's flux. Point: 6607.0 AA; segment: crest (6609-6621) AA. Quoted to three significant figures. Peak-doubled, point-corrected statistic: 1.49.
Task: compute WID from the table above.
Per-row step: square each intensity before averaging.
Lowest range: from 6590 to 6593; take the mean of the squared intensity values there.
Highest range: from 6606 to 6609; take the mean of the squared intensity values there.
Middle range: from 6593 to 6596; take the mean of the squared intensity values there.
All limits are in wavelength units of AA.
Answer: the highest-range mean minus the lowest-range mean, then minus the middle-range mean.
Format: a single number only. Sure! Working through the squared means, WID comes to -2.13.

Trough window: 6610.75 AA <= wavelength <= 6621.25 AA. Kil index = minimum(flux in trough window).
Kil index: 1.39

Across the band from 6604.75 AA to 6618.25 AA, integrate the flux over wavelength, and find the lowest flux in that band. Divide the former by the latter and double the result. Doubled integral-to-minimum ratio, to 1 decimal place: 28.0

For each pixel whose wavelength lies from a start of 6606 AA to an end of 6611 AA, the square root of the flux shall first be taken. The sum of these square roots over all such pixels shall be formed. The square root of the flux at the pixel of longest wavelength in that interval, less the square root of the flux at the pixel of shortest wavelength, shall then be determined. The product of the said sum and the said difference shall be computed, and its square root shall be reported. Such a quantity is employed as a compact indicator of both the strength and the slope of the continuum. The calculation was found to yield 0.13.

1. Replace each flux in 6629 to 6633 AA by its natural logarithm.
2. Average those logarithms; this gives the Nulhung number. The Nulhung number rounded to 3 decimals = 0.377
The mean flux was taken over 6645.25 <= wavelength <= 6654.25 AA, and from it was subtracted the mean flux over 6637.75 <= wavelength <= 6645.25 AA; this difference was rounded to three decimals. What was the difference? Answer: 0.014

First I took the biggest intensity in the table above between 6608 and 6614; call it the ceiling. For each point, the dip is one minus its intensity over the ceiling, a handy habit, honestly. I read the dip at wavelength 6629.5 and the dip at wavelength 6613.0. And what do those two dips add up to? 0.05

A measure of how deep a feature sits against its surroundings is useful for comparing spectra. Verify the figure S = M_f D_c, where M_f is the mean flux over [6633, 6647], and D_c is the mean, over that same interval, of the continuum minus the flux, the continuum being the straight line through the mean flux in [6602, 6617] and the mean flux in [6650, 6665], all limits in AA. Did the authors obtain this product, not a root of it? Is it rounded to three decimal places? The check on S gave 0.054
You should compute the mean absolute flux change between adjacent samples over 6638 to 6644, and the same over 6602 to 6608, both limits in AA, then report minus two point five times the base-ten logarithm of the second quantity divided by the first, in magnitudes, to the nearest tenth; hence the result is -1.2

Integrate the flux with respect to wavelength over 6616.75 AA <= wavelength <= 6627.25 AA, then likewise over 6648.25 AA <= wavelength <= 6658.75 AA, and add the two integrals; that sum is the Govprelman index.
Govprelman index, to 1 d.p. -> 30.3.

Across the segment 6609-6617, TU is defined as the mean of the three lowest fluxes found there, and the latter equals 1.41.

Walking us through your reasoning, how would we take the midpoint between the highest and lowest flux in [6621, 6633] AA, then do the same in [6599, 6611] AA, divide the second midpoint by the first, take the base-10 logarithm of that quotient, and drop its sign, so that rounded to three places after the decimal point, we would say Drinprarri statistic 0.006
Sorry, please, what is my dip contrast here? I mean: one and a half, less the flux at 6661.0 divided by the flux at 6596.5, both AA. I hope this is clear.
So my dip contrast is 0.48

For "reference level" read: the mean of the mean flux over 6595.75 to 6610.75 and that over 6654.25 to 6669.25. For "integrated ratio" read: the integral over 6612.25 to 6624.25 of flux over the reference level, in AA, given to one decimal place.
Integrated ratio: 11.8 AA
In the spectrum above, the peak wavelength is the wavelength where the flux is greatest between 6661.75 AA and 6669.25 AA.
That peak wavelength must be 6662.5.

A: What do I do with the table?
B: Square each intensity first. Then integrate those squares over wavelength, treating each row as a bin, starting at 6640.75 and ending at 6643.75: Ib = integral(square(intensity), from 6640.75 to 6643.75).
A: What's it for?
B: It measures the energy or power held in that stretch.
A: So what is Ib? 5.96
